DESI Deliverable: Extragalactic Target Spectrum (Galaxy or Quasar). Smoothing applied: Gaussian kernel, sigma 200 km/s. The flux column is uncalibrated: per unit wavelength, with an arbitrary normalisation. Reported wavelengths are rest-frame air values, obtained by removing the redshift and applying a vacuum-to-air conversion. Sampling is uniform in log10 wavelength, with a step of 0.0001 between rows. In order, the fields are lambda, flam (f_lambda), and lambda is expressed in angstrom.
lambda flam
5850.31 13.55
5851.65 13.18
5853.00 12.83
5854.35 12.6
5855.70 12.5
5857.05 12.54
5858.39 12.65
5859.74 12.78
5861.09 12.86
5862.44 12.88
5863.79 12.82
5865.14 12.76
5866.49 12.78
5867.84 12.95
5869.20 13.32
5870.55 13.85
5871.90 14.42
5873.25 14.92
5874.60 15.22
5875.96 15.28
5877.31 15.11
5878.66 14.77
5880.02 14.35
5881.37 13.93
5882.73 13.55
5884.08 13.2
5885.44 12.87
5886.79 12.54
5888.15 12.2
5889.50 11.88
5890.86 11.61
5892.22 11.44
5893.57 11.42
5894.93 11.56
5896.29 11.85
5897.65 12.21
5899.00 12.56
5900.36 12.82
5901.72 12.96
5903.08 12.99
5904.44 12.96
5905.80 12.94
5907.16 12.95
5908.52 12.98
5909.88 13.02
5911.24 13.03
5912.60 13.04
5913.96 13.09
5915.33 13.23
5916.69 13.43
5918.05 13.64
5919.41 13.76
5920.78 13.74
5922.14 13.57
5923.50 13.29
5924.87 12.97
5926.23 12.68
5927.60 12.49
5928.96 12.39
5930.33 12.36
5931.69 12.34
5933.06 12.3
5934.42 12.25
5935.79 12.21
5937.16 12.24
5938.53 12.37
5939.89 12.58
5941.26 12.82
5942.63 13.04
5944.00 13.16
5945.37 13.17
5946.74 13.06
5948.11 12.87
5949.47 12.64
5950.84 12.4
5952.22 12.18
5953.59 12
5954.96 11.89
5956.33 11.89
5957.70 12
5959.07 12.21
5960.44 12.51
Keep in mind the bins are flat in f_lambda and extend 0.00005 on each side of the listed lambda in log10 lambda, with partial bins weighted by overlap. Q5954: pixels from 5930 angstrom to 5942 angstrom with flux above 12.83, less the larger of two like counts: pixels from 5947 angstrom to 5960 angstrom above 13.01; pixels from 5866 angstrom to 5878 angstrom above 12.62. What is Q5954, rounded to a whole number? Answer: -9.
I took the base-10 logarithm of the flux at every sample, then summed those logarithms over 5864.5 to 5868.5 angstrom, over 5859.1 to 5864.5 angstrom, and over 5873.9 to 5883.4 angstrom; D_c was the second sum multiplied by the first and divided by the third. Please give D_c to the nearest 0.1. 1.8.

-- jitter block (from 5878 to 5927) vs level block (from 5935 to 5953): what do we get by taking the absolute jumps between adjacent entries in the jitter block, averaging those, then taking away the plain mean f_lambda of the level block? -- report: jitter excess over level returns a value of -12.5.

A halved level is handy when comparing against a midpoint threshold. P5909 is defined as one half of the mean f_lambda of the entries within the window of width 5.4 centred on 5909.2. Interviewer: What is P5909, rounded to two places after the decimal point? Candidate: 6.50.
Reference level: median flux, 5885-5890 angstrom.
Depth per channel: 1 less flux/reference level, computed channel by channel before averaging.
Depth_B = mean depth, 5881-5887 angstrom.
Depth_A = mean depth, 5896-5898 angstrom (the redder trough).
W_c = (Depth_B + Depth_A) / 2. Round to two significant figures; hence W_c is -0.021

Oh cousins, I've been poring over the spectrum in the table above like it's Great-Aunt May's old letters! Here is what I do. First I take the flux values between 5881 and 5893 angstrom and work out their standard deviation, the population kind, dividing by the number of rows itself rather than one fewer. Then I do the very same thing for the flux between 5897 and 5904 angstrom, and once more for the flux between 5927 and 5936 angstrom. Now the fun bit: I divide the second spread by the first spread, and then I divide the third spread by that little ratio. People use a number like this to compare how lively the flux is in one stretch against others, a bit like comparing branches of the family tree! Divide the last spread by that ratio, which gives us 0.24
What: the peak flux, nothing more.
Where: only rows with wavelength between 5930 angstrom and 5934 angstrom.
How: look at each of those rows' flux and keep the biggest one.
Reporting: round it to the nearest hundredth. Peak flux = 12.36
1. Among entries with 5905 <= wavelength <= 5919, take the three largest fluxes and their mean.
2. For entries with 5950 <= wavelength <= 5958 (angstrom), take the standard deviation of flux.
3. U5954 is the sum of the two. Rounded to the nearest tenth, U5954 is 13.6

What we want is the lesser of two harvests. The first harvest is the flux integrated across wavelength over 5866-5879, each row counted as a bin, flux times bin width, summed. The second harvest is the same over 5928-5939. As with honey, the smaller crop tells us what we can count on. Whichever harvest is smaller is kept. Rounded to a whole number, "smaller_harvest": 135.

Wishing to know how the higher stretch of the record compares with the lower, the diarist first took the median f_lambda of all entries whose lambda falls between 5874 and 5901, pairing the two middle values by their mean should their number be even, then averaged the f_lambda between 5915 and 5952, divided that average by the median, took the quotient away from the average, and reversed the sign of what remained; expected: -11.8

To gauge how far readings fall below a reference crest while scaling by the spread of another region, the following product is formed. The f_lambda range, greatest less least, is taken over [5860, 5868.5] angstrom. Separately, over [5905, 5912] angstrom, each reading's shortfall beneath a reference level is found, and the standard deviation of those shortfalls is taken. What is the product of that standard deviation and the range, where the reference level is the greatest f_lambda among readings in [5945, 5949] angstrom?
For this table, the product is 0.01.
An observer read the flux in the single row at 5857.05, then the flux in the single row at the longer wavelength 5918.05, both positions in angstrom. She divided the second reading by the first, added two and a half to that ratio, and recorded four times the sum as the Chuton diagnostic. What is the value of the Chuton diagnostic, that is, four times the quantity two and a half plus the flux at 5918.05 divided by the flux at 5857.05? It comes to 14.35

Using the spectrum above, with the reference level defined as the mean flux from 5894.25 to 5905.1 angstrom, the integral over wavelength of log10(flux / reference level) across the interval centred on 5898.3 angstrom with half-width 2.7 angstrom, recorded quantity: -0.03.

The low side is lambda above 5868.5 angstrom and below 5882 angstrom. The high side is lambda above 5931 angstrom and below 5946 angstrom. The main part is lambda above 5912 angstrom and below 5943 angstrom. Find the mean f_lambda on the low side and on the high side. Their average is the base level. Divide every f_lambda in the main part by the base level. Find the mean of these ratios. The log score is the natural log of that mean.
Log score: -0.052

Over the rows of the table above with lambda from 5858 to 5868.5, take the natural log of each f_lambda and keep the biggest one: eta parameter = 2.56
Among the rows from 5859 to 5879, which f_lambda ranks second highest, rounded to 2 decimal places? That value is 15.22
